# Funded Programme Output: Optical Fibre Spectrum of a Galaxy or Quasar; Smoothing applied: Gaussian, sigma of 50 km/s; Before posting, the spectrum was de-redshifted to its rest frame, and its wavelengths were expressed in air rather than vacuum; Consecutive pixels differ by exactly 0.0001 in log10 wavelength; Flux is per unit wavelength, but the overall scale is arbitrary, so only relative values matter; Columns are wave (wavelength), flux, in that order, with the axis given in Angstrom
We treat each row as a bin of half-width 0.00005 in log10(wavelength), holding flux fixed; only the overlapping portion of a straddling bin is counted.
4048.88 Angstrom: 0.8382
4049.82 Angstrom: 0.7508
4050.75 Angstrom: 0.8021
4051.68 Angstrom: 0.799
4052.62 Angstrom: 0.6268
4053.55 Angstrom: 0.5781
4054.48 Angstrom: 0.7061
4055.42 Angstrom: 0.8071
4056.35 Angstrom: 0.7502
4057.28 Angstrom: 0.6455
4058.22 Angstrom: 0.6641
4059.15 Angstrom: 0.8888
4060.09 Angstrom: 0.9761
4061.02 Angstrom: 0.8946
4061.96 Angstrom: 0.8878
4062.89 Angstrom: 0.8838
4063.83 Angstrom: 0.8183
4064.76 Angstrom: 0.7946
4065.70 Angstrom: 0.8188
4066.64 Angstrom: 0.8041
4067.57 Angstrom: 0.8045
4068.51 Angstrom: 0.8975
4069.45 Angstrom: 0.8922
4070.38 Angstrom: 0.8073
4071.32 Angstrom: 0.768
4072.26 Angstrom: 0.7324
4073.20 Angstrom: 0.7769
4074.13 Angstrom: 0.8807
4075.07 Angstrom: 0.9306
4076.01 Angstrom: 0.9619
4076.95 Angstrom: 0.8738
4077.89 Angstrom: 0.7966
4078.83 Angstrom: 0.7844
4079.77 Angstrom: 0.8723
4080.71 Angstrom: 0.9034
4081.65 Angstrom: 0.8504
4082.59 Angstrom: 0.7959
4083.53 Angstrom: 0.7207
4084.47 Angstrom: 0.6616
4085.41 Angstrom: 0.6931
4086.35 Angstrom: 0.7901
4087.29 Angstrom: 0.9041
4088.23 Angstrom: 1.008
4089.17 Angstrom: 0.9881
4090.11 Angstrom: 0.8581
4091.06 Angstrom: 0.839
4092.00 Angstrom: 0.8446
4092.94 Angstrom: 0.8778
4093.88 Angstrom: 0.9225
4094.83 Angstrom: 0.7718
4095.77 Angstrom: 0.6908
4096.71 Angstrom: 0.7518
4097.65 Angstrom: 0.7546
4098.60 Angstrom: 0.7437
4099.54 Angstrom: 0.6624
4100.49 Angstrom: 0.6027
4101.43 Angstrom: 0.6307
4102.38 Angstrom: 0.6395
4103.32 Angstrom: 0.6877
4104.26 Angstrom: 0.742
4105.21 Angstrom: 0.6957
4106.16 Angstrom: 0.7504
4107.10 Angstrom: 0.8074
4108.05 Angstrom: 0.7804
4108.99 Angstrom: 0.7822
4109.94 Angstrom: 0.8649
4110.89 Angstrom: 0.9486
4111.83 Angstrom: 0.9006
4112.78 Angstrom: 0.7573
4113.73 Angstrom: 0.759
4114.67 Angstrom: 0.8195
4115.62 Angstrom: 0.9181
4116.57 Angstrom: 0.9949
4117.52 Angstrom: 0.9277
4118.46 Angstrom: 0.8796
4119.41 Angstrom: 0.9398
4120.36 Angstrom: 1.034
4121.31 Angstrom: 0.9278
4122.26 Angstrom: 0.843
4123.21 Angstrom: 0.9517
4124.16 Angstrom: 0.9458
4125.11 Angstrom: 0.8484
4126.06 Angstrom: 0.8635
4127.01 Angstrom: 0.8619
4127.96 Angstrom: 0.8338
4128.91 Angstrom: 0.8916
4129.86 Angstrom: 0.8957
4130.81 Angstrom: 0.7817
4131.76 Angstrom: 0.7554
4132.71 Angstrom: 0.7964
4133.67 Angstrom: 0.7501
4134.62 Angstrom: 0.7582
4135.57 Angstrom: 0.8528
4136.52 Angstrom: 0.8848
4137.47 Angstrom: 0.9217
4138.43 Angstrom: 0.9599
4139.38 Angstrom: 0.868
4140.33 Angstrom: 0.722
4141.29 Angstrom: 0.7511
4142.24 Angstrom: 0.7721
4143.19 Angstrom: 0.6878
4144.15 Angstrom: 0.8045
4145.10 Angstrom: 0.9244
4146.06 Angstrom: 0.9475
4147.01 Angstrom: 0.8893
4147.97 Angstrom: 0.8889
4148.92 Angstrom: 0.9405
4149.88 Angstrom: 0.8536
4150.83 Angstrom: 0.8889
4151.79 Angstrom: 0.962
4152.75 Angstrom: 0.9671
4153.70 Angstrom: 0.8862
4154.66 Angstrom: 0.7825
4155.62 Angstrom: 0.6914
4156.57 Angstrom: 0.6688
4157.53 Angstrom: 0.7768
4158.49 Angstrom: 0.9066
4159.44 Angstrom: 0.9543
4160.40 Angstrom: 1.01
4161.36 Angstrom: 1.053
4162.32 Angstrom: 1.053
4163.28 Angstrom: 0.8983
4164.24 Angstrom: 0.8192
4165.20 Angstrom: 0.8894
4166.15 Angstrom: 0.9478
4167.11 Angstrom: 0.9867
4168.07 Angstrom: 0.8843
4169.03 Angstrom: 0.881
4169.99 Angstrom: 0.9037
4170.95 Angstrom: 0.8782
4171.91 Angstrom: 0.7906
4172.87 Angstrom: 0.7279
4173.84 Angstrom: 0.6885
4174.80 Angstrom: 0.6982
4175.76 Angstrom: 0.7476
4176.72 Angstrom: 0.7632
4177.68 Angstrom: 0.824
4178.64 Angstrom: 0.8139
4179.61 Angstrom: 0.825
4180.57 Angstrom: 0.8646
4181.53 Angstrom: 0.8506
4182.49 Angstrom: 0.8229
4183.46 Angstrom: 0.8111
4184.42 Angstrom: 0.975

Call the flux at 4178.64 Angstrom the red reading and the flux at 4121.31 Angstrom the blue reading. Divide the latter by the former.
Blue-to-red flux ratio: 1.14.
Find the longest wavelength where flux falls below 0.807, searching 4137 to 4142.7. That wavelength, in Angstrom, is 4142.24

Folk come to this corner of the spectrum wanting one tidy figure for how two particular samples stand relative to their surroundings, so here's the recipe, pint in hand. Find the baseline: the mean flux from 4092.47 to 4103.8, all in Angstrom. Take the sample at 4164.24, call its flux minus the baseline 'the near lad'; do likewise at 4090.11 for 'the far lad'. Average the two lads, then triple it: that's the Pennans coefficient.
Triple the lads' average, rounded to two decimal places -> 0.33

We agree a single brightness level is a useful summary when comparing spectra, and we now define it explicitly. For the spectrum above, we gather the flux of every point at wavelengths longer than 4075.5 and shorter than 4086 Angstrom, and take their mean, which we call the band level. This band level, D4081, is 0.810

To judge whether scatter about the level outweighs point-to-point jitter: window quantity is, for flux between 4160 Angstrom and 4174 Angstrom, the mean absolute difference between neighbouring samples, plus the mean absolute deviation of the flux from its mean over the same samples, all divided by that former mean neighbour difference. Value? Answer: 2.41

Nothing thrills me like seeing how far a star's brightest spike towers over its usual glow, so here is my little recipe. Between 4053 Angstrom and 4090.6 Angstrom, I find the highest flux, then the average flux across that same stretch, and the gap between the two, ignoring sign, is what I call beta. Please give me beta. 0.19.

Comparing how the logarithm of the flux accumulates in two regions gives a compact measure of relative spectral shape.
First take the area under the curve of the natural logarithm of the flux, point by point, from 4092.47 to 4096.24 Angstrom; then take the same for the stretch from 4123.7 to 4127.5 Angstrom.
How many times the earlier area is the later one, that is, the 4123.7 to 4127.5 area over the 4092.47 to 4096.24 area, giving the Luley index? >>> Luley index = 0.62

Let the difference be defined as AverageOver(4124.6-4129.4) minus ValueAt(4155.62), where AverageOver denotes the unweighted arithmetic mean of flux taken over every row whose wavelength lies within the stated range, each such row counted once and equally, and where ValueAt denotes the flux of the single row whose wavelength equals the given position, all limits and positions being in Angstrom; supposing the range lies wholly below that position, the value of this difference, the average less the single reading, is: 0.17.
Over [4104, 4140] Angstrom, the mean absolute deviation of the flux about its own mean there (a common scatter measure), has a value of 0.07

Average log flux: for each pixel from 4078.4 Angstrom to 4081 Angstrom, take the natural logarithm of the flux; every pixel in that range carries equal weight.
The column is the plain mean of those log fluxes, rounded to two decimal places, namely -0.16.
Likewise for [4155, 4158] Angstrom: -0.34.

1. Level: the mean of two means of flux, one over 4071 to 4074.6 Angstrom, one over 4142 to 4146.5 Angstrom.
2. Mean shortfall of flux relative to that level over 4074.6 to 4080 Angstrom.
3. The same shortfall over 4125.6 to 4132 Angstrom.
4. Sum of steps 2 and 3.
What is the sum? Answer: -0.094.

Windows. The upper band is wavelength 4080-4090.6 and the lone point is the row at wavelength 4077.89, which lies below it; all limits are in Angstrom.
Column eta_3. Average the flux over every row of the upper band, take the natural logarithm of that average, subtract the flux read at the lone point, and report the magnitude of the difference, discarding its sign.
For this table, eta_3 0.98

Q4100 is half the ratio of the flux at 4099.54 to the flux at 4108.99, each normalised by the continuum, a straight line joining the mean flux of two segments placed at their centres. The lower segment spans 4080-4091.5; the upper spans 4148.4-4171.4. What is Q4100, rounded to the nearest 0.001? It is 0.427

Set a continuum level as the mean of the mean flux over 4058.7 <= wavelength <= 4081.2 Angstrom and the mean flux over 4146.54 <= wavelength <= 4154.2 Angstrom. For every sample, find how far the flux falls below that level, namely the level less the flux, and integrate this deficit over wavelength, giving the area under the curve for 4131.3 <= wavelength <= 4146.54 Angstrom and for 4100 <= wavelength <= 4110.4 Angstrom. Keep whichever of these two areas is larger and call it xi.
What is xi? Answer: 1.6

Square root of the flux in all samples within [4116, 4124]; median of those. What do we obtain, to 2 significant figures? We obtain 0.97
